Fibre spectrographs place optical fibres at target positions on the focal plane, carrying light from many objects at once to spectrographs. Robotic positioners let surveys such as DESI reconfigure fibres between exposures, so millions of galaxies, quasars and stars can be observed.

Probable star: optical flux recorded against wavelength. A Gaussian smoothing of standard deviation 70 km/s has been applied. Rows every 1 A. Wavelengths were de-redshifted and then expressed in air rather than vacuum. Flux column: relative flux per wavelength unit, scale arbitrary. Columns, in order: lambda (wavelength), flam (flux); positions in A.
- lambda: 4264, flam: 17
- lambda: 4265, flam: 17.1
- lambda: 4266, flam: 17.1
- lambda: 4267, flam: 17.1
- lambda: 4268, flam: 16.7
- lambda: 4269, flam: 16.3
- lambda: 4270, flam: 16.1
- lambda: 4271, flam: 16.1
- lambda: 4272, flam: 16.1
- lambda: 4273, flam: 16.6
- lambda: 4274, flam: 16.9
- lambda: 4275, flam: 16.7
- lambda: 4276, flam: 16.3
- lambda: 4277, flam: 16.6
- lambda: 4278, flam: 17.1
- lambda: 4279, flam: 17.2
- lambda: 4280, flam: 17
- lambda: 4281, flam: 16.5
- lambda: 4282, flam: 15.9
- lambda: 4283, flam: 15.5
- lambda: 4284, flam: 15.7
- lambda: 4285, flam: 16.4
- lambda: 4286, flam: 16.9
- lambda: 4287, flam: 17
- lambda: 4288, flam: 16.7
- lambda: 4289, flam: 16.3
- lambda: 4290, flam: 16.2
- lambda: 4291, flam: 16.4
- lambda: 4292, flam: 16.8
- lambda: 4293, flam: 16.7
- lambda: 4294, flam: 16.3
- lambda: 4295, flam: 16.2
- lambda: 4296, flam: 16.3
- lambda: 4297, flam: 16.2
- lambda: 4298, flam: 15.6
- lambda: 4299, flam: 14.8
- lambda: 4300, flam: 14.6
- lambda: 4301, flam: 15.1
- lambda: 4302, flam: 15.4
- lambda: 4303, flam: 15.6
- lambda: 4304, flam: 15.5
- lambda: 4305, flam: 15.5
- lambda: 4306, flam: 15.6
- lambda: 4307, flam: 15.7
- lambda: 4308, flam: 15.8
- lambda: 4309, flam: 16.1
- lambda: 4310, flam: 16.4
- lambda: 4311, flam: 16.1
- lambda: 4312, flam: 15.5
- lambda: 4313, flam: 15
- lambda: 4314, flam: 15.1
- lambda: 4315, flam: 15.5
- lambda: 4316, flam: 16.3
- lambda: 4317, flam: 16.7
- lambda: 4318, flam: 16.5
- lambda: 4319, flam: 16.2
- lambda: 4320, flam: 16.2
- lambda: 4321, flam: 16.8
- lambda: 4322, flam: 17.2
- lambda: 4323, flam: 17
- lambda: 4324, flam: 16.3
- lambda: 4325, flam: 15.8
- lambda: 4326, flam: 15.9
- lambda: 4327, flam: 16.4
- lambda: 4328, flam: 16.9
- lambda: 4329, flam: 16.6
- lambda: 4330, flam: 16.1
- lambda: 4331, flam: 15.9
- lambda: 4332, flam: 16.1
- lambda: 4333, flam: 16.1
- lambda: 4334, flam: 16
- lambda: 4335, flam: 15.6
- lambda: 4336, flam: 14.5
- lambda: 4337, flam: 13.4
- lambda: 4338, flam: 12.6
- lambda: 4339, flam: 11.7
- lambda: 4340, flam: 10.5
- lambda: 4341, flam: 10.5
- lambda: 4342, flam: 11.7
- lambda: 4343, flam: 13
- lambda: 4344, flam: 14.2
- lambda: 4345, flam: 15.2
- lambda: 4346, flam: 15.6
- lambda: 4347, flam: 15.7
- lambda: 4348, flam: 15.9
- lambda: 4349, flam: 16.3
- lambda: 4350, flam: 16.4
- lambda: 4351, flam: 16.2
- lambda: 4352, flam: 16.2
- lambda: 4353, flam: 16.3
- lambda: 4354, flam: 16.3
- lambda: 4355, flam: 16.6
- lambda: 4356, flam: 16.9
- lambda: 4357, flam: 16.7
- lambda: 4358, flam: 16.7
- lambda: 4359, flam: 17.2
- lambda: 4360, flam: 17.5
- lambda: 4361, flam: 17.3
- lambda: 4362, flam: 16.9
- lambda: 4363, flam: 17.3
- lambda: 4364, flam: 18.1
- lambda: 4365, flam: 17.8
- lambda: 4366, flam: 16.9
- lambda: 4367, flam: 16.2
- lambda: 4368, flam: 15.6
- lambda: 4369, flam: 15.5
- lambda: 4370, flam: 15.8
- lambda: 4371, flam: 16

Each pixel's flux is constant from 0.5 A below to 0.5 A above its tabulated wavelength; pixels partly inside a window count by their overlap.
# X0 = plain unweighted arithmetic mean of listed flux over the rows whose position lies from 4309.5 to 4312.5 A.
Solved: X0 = 16.0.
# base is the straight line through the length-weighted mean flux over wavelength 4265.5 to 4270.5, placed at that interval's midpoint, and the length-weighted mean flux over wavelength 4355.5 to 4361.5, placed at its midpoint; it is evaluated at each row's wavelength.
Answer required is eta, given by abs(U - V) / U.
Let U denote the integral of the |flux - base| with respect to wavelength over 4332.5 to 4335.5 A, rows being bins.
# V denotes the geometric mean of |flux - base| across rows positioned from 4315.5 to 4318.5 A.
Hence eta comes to 0.9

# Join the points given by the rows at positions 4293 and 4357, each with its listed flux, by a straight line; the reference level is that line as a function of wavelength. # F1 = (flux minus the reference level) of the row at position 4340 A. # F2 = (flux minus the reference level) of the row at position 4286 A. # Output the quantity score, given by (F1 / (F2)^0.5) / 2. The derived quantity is -6.9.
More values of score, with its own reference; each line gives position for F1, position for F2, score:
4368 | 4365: -0.5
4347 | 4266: -0.8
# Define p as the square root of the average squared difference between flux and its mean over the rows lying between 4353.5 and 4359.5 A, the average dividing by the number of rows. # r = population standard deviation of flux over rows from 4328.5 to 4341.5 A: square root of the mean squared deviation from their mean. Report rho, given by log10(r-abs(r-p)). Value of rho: -0.56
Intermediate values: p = 0.27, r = 2.18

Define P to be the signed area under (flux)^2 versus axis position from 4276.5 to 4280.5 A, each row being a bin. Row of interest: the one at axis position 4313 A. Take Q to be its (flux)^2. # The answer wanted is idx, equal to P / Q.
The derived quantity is 5.1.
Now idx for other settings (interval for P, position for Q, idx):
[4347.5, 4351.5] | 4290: 4.0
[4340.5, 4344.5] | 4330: 2.4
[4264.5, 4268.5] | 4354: 4.4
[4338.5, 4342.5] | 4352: 1.9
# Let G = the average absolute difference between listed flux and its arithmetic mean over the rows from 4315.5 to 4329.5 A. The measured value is 0.3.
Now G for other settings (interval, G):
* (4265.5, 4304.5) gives 0.5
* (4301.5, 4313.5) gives 0.3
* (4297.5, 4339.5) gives 0.7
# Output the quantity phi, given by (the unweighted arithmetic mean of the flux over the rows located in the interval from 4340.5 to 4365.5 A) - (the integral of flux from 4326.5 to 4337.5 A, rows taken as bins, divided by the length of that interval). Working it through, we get 0.2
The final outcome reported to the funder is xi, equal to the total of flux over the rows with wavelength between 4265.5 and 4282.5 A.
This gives 282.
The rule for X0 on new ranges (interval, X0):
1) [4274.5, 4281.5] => 16.8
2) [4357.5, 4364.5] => 17.3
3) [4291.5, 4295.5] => 16.5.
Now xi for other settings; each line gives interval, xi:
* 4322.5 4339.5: 263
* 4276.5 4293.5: 281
